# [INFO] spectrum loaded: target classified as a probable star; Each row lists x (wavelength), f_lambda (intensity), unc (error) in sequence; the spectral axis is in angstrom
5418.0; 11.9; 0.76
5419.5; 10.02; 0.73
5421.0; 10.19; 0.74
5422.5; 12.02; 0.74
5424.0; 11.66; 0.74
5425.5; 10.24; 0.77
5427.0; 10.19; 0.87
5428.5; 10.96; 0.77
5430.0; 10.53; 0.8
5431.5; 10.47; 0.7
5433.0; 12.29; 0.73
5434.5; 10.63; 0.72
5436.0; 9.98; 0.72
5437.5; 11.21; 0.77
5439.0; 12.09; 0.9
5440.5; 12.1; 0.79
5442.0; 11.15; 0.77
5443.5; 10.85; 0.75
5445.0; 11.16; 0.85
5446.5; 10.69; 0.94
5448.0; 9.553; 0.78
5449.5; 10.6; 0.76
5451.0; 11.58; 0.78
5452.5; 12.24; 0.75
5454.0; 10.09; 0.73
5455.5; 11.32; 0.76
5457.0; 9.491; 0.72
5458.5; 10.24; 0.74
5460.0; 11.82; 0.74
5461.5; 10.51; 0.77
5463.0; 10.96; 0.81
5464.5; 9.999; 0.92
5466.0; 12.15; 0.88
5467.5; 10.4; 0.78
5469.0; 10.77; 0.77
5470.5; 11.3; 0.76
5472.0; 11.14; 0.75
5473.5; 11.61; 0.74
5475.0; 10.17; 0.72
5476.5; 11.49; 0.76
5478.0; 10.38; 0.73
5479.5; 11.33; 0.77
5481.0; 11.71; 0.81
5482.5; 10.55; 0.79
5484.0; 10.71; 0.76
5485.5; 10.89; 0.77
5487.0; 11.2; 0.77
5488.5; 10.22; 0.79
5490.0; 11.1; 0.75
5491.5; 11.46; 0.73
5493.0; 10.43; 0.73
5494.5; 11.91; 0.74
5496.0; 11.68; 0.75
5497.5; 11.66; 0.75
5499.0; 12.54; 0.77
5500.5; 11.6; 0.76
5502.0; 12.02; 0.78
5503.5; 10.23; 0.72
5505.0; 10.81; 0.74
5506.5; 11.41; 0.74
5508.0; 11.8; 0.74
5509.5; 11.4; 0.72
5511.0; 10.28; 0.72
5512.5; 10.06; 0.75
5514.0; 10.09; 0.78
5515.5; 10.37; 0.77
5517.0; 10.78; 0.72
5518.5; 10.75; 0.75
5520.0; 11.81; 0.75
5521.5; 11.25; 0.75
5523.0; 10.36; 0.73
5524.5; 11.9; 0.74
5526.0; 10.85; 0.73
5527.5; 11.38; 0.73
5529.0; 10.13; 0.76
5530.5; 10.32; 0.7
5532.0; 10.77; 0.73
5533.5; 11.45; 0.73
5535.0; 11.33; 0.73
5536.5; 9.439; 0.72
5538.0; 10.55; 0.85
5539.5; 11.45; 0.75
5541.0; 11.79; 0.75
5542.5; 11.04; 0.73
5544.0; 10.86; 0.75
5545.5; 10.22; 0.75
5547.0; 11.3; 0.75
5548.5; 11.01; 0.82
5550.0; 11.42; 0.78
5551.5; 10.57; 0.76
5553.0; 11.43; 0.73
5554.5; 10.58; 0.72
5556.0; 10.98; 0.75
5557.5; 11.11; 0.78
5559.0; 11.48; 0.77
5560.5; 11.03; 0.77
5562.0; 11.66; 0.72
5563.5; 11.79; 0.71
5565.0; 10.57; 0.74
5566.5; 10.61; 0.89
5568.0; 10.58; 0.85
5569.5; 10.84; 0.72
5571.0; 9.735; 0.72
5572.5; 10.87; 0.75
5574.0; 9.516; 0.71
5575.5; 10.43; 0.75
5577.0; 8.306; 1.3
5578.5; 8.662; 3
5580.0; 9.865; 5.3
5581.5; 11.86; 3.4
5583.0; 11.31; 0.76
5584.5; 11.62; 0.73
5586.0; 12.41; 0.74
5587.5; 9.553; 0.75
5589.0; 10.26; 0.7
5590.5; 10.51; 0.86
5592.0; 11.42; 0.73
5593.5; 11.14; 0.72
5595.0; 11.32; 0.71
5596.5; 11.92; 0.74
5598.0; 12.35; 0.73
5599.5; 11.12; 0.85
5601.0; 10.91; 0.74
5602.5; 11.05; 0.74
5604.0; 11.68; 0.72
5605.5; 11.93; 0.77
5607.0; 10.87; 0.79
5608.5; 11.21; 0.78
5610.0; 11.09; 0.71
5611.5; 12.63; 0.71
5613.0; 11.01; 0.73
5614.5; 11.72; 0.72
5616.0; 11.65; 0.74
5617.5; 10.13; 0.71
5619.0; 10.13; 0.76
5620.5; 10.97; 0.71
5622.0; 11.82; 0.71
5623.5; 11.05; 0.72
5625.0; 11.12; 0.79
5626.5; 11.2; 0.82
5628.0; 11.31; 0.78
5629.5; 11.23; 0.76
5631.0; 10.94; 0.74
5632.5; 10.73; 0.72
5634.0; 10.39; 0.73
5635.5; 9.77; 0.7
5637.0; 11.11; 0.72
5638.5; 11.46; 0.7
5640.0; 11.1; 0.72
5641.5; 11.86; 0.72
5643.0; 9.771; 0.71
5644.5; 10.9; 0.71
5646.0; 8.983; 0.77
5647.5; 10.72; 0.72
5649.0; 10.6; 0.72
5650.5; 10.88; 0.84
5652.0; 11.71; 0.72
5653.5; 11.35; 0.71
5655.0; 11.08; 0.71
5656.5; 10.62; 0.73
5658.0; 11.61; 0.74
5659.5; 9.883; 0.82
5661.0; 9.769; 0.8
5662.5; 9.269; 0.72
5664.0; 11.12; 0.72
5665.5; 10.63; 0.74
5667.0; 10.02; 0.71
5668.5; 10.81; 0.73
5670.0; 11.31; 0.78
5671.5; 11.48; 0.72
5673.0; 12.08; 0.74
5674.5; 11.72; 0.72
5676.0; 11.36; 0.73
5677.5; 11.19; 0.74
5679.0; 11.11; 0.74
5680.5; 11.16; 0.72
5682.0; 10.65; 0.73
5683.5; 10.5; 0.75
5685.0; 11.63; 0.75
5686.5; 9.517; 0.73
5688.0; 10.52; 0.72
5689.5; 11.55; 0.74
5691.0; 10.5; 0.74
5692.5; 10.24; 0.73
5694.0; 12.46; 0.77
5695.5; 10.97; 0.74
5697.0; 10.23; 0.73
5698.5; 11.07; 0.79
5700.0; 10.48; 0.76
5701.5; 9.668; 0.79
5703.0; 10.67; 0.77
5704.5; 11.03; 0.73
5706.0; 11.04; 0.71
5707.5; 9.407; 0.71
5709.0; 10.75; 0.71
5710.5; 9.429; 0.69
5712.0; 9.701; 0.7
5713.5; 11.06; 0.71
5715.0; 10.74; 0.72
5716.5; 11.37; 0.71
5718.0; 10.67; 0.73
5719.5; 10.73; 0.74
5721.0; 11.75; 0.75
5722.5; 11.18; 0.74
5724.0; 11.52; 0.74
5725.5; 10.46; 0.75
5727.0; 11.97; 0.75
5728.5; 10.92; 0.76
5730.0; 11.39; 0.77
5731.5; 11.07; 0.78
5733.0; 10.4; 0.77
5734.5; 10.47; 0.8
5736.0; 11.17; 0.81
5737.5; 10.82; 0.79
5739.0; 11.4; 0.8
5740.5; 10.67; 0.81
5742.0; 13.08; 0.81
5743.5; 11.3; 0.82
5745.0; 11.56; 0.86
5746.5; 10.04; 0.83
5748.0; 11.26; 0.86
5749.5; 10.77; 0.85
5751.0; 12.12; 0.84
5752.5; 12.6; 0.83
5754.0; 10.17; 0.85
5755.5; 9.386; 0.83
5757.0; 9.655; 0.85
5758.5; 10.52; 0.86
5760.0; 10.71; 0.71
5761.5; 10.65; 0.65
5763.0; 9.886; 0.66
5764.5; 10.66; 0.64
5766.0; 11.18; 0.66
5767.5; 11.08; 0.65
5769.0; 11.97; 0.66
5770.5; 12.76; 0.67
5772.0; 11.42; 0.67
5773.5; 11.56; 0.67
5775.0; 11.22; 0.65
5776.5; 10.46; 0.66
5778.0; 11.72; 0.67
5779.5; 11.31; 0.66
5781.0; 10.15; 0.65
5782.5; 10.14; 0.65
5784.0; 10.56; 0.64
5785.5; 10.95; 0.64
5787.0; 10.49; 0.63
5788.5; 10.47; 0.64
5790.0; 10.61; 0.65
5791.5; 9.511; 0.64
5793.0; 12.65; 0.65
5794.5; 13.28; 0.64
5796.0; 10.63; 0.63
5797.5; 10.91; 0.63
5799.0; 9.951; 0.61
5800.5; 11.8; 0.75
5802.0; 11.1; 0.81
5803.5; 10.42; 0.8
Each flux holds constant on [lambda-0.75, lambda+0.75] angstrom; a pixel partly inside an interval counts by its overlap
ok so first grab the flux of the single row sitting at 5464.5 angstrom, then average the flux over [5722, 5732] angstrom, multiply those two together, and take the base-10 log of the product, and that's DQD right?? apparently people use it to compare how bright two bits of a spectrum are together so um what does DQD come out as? 2.05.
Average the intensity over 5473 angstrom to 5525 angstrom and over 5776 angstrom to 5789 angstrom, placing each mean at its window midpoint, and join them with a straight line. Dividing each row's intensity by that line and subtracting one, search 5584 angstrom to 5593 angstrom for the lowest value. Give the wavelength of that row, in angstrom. 5587.5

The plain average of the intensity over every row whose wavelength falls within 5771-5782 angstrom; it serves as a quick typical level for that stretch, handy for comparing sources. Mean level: 11.1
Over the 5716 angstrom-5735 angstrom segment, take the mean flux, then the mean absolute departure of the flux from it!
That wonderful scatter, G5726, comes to 0.43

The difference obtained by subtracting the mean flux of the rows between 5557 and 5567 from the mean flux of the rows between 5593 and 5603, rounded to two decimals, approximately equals 0.22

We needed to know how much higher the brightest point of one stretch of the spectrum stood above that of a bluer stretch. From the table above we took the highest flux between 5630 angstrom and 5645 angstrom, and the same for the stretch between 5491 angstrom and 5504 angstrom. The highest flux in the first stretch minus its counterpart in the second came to -0.7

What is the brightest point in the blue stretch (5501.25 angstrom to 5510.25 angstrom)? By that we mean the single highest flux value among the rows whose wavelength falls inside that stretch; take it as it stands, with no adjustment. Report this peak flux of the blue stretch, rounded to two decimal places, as 12.02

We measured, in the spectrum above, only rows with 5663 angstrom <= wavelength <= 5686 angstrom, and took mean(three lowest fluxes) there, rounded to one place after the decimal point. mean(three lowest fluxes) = 10.4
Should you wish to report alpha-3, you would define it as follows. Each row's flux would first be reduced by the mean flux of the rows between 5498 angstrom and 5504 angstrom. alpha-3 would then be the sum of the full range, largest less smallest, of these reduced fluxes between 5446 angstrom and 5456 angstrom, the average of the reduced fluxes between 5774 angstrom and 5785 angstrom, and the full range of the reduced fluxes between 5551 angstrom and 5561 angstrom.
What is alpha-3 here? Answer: 2.8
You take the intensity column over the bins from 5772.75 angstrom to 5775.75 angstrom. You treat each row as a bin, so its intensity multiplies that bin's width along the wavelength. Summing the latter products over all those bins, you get 34.2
